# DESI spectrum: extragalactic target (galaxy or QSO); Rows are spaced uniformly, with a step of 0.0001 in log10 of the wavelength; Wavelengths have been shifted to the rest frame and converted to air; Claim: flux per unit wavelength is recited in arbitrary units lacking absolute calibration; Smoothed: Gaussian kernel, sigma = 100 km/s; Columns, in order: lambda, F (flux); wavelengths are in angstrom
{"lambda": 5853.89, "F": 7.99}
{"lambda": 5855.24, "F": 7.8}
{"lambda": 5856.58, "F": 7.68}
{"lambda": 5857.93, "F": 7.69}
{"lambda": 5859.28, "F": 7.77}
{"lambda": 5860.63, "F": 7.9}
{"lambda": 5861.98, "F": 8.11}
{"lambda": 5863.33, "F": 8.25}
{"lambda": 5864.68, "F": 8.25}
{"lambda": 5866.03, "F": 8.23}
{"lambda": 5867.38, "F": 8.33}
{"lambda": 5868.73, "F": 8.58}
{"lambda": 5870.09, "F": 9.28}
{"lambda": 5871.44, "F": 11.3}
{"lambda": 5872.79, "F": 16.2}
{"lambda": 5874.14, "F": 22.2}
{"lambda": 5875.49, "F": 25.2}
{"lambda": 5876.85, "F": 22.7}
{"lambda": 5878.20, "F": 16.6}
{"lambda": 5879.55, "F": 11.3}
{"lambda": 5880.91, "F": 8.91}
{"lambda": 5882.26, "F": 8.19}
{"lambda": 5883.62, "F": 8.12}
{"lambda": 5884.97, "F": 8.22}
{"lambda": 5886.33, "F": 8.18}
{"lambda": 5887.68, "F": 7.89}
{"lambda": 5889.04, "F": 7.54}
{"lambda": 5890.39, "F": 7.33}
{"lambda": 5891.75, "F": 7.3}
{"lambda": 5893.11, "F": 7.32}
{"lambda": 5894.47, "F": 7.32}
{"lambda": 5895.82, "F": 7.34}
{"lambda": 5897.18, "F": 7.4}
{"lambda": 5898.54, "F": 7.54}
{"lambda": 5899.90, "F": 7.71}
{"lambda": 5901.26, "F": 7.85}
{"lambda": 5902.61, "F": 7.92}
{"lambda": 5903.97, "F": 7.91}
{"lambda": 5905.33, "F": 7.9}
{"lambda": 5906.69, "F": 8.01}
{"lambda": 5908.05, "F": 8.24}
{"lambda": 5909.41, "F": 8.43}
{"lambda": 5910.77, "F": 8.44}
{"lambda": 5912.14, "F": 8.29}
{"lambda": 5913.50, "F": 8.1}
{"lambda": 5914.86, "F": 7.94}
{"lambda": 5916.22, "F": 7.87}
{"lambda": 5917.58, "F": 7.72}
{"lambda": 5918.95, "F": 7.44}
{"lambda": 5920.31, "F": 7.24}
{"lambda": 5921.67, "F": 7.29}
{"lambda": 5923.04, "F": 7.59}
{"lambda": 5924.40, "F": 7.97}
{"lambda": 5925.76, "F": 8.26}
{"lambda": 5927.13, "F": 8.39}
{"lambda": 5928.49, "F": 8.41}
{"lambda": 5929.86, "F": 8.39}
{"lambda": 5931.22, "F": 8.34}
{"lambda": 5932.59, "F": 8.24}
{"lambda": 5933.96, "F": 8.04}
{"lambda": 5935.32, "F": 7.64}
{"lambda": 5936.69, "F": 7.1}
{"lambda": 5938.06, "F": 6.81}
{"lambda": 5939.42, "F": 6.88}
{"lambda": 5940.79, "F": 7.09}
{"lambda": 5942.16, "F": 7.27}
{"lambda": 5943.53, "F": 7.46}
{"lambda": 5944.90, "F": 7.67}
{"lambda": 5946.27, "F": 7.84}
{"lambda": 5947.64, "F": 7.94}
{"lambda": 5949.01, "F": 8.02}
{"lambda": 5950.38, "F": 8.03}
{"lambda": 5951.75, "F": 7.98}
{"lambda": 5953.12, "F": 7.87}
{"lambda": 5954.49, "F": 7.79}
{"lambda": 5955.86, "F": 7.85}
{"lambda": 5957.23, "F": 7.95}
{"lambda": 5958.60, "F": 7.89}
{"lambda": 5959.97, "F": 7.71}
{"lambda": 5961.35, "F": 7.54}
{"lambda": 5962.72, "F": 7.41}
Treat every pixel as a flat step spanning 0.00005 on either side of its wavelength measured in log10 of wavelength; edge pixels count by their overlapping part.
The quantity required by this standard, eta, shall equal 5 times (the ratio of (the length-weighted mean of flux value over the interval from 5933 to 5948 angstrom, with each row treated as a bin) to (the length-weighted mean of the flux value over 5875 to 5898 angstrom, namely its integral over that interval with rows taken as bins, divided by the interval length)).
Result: 4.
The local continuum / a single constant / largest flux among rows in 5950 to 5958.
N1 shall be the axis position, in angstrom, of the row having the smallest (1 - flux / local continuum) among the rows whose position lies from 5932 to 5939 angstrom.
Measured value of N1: 5932.59 angstrom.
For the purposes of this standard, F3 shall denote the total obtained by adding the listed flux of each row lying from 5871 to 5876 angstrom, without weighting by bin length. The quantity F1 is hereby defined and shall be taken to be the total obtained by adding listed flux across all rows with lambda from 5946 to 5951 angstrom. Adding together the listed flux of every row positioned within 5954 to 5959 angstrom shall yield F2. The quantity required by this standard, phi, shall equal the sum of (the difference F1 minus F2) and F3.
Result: 75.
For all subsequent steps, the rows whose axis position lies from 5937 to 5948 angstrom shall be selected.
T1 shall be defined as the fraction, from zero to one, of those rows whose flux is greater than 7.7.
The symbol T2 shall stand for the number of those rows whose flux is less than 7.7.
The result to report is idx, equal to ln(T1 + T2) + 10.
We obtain 11.8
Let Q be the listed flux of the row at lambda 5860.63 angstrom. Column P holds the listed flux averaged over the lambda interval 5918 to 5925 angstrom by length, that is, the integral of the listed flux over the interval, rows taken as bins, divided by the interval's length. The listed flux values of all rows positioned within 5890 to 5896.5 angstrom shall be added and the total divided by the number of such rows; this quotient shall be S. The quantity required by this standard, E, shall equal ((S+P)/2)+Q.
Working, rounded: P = 7.5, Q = 7.9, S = 7.3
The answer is 15.3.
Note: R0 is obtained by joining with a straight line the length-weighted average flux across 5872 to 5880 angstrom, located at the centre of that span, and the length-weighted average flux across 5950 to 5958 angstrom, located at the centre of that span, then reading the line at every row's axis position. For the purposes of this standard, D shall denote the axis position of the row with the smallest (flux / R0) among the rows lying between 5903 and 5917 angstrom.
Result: 5903.97 angstrom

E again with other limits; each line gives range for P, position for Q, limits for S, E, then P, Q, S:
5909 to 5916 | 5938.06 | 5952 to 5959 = 14.8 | 8.2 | 6.81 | 7.9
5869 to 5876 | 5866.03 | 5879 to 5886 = 20.8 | 16.2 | 8.23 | 8.9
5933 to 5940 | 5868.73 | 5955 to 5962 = 16.1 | 7.3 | 8.58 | 7.8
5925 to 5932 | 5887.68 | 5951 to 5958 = 16.0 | 8.4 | 7.89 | 7.9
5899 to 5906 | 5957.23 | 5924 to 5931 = 16.0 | 7.9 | 7.95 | 8.3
